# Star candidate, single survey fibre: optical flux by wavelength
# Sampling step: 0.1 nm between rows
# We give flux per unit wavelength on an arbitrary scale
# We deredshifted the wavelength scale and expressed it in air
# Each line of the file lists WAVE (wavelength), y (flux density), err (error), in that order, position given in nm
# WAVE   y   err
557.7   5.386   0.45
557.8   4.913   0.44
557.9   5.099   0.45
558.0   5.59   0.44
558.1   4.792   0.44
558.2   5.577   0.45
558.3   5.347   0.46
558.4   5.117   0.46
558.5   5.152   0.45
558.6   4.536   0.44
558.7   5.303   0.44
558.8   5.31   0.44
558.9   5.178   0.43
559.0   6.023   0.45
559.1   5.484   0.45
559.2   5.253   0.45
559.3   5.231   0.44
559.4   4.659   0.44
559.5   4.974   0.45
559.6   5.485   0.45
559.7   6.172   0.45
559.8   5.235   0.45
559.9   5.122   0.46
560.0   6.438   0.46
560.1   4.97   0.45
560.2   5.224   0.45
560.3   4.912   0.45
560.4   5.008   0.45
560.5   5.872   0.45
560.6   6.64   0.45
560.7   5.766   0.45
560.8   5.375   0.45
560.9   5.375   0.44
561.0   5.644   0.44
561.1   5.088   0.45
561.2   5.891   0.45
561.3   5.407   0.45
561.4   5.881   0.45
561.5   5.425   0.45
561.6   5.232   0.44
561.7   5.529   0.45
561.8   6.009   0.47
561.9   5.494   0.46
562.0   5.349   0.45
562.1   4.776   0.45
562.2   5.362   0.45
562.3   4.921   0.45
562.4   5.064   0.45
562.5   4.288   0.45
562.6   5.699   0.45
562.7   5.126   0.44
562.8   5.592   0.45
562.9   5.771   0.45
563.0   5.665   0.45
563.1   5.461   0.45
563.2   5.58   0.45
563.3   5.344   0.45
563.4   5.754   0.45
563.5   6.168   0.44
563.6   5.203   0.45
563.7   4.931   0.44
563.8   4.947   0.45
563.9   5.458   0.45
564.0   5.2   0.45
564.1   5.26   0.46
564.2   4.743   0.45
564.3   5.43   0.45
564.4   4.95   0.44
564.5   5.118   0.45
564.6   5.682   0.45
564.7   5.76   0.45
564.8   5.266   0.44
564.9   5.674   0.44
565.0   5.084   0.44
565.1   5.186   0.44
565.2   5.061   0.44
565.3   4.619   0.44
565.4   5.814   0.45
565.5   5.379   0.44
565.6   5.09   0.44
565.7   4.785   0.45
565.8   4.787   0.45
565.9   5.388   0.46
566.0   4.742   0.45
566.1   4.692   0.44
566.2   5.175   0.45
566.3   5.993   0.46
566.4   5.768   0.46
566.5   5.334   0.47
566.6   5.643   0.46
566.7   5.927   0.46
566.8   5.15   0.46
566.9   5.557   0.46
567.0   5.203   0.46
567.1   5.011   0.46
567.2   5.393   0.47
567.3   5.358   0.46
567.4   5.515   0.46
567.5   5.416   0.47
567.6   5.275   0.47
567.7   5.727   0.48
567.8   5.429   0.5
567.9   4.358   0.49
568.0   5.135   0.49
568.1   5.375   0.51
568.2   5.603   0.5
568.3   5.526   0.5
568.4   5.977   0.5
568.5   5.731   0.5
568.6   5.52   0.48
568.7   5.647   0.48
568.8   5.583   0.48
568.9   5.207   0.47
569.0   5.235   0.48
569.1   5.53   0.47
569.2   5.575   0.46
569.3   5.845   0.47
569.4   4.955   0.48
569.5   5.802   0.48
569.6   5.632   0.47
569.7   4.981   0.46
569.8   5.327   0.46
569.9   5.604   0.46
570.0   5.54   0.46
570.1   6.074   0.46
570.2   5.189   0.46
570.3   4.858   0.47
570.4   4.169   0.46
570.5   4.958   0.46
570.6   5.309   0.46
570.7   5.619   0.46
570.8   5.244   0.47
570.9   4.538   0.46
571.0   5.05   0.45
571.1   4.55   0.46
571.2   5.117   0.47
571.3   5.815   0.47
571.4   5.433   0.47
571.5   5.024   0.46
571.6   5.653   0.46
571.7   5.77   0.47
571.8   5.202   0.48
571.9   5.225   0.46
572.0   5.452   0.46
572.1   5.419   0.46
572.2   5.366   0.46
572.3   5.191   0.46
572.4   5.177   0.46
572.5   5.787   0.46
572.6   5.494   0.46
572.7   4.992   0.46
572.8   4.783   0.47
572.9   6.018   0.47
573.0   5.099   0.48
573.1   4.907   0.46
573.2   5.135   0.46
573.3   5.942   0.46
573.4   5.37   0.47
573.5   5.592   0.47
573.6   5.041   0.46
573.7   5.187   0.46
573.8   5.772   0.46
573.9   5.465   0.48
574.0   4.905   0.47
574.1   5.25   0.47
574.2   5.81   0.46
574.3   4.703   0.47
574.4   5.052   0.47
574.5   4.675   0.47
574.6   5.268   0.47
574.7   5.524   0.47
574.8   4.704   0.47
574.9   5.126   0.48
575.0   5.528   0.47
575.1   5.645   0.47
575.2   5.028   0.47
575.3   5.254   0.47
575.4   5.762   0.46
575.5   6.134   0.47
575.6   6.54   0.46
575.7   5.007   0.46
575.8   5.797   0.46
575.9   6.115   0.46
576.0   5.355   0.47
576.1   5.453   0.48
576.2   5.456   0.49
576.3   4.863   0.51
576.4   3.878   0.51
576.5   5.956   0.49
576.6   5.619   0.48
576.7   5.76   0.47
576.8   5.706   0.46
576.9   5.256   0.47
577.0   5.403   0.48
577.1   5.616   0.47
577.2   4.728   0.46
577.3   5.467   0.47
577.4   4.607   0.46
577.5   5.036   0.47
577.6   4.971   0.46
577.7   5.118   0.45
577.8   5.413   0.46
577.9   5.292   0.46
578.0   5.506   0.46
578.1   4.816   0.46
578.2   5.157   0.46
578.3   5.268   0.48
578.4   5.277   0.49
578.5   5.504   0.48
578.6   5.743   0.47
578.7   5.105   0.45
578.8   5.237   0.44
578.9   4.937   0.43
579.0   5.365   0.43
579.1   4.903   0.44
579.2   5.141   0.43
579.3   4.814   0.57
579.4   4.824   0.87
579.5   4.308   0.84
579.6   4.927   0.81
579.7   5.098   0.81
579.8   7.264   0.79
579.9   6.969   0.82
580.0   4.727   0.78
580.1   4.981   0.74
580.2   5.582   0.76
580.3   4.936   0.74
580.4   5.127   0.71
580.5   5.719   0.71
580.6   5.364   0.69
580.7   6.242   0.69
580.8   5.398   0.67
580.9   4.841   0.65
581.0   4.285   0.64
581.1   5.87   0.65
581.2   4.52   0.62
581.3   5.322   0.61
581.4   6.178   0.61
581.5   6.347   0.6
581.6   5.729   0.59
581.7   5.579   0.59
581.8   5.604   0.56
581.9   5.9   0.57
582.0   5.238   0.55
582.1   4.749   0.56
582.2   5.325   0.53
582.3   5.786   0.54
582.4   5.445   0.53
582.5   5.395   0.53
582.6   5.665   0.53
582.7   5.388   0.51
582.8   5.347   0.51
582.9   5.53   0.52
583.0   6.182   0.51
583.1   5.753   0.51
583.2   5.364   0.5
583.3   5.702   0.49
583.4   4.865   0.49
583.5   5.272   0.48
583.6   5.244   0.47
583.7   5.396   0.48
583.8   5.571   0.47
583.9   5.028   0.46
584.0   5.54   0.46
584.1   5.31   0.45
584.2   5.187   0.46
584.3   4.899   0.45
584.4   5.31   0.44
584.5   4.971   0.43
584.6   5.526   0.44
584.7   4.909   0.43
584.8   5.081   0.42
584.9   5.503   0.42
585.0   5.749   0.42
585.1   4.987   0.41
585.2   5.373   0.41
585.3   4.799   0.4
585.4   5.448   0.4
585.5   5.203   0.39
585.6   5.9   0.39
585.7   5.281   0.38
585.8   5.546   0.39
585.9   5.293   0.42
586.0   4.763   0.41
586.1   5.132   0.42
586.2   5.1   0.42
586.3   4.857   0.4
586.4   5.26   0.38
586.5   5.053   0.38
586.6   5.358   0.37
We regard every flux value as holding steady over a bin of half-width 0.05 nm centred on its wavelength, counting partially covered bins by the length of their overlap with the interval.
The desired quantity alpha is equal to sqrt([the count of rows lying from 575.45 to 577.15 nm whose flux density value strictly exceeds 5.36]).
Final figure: 3.5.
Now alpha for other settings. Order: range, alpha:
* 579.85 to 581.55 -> 3.0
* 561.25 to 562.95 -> 3.2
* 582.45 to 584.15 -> 3.3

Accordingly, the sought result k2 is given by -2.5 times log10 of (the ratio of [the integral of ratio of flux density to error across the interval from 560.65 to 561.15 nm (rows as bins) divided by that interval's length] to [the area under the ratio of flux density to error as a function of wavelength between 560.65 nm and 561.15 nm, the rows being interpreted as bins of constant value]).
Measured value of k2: -0.75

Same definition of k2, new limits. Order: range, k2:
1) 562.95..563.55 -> -0.55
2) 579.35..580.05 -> -0.39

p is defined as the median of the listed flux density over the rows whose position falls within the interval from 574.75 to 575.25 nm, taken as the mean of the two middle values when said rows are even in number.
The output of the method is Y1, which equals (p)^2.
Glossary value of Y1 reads 26.3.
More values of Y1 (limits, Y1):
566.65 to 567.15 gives 27.1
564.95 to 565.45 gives 25.8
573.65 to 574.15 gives 27.6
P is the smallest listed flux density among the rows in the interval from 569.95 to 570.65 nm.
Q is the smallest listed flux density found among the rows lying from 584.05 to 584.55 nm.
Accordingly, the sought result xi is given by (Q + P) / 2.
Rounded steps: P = 4.169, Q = 4.899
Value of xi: 4.5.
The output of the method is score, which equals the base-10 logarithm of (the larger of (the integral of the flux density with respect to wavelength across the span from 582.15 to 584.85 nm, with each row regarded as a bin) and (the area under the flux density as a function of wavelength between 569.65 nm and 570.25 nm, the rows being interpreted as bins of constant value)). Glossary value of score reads 1.16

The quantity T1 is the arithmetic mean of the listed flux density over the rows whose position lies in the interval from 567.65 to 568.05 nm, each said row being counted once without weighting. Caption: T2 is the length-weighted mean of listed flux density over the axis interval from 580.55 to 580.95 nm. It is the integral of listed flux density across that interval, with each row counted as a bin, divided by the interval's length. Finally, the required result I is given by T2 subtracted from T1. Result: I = -0.3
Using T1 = 5.16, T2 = 5.5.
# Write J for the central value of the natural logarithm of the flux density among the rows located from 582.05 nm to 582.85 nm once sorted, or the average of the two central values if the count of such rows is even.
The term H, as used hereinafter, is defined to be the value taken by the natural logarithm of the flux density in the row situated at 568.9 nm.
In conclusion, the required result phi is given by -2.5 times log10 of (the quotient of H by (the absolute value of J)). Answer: 0.023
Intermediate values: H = 1.65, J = 1.68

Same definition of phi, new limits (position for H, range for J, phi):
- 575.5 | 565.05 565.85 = -0.120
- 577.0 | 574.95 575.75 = 0.021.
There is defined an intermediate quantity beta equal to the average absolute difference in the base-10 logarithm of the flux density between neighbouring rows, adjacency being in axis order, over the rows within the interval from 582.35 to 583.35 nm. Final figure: 0.0224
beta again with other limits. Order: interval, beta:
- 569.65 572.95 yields 0.0351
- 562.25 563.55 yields 0.0350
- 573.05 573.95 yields 0.0340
